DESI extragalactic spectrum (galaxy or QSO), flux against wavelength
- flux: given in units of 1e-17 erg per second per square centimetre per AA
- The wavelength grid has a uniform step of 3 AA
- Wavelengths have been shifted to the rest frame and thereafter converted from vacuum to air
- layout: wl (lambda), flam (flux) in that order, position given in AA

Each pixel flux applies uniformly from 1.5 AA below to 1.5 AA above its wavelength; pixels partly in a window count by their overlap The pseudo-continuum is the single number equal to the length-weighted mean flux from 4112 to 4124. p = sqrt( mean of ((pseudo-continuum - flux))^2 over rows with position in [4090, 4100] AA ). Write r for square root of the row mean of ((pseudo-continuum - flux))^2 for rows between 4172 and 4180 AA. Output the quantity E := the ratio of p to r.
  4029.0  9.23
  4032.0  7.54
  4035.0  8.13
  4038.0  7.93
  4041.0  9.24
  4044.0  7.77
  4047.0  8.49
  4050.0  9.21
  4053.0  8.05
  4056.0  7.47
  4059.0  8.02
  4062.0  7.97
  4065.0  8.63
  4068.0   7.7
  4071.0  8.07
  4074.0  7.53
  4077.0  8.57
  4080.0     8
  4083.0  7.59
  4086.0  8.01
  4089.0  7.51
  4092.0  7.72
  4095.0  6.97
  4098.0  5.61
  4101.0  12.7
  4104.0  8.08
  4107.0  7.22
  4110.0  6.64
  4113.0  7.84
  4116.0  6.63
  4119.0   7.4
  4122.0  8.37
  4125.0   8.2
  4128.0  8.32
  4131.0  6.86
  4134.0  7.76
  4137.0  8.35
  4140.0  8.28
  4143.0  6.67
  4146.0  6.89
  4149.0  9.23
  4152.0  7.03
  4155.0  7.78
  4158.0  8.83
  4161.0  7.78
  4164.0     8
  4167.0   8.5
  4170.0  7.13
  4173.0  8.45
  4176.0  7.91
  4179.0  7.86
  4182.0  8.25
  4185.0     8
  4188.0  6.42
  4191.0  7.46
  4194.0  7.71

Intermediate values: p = 1.19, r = 0.57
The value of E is 2.1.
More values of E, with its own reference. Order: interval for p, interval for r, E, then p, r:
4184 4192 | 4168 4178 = 1.2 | 0.71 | 0.60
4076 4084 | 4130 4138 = 1.0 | 0.62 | 0.62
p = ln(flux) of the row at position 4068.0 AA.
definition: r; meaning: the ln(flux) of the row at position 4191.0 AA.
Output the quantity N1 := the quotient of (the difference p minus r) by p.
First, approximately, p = 2.04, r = 2.01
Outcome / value 0.02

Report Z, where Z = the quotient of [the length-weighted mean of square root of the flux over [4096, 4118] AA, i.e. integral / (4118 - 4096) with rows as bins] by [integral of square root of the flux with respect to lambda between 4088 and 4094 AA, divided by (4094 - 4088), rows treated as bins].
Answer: 1.01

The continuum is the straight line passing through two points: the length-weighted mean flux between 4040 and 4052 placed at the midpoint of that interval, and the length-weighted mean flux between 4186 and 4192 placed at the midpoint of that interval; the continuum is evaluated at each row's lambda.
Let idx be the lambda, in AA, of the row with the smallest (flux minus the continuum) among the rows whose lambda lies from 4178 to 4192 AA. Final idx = 4188.0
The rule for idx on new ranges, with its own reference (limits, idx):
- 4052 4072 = 4056.0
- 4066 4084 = 4074.0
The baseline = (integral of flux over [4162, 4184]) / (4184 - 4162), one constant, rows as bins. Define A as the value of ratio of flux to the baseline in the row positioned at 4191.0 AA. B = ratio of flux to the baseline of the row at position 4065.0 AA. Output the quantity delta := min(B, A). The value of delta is 0.93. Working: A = 0.93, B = 1.08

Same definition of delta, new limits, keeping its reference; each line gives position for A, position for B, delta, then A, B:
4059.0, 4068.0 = 0.96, 1.00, 0.96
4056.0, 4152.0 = 0.88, 0.93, 0.88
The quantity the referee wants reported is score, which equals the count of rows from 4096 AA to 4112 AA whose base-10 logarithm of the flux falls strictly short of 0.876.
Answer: 3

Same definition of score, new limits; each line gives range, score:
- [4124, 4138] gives 1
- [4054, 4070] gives 1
